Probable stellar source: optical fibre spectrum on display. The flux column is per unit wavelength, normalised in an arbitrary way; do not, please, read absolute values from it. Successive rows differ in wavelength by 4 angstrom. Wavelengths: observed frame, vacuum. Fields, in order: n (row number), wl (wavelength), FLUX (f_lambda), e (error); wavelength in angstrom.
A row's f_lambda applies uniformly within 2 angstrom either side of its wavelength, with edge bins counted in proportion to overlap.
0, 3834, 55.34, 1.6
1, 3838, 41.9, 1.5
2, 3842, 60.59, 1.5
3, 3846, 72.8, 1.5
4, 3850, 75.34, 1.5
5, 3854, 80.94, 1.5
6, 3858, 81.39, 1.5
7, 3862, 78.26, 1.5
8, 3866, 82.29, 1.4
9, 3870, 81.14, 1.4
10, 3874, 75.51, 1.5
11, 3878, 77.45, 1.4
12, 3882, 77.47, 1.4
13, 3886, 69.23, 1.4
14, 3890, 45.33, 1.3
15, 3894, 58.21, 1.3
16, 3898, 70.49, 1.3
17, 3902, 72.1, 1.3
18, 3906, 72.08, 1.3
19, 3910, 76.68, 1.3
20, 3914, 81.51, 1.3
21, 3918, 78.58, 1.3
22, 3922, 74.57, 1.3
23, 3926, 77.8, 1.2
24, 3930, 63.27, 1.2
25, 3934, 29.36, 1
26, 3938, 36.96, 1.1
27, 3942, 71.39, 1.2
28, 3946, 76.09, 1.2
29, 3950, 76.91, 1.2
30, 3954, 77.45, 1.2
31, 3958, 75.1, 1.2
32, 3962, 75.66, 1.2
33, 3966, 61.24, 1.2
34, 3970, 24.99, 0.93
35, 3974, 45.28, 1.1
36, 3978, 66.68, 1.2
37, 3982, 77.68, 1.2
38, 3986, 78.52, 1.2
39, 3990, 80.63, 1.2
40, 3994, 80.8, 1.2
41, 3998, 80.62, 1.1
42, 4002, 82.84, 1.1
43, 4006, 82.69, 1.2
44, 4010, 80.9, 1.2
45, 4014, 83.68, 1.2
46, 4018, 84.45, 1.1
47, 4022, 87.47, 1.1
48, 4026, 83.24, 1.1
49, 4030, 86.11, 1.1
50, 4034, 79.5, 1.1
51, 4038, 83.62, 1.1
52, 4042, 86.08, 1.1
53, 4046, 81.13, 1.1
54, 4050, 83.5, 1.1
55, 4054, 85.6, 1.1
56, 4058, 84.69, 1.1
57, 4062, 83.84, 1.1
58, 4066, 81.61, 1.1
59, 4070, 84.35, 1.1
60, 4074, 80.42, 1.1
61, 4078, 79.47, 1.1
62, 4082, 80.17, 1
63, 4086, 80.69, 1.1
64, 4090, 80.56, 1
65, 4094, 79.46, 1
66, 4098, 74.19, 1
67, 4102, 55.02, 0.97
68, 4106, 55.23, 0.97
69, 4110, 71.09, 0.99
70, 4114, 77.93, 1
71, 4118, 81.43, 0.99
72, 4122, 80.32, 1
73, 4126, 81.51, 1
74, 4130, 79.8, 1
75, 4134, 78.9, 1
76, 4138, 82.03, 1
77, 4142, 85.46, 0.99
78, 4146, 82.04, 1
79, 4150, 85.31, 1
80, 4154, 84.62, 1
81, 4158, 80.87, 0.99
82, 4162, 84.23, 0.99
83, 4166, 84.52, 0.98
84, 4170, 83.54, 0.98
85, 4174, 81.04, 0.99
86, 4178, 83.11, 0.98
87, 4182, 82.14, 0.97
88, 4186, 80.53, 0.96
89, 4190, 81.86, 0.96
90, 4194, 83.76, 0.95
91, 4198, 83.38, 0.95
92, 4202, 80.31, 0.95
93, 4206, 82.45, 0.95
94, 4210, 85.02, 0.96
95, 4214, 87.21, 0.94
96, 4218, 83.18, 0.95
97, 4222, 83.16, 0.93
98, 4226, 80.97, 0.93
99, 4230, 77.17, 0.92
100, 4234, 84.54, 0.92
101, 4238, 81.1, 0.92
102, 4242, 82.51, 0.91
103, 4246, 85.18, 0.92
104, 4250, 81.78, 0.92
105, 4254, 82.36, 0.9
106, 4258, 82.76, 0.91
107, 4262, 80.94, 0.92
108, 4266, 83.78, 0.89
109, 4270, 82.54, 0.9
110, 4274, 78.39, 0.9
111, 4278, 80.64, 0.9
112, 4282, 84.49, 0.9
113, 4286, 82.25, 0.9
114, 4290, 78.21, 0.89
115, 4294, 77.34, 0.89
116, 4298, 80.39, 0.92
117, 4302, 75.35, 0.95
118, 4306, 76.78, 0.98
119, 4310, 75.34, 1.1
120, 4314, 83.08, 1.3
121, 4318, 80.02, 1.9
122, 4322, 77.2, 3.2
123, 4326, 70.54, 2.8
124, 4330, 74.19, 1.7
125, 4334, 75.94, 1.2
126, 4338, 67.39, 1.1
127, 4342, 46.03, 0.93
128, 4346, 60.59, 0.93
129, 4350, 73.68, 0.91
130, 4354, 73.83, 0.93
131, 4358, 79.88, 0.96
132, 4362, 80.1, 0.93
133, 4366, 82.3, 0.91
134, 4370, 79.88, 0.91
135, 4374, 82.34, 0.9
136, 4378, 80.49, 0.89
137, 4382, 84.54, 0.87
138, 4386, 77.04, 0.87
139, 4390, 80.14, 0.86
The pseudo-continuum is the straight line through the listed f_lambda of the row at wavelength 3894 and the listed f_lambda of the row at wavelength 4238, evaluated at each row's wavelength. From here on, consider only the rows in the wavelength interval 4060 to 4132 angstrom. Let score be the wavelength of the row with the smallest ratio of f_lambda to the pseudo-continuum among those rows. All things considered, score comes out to 4102 angstrom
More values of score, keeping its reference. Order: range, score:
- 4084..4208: 4102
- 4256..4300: 4294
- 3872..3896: 3890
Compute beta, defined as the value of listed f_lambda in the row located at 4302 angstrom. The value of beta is 75.35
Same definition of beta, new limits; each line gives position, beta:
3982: 77.68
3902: 72.1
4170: 83.54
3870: 81.14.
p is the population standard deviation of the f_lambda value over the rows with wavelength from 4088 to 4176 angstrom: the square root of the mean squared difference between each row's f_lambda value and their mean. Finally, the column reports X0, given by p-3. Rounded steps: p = 8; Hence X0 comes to 5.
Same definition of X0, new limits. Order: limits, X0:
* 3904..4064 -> 12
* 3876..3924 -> 7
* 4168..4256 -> -1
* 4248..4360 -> 5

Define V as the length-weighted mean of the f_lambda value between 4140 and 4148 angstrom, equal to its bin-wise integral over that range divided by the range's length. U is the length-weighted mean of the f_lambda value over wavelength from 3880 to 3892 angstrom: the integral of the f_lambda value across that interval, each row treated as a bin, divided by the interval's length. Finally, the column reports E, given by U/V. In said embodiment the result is 0.76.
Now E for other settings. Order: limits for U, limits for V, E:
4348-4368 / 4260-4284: 0.95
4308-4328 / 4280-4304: 0.97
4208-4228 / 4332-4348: 1.34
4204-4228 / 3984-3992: 1.05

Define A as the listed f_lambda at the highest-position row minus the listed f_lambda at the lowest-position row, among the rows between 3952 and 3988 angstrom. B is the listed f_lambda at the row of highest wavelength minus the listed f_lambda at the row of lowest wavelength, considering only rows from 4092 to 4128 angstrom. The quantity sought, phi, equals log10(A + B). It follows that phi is 0.49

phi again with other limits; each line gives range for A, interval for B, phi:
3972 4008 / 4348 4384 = 1.68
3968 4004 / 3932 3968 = 1.95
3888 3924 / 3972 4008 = 1.82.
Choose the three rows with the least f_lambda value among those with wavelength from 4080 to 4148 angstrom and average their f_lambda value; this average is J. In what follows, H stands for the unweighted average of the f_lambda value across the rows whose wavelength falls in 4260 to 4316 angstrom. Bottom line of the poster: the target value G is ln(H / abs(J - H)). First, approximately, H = 80.0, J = 60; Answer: 1.4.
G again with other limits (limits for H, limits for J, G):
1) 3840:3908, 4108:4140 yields 3.0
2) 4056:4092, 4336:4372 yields 1.2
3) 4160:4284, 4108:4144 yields 2.5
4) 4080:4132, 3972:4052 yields 1.8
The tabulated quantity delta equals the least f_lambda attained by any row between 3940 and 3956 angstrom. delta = 71.39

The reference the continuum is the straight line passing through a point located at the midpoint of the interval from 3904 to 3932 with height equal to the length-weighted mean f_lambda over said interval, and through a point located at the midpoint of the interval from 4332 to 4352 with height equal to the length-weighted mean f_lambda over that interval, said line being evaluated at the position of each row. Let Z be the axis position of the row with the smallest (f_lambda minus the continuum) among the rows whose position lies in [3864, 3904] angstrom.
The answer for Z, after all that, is 3890 angstrom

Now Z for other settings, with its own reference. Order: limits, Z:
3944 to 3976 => 3970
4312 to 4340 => 4338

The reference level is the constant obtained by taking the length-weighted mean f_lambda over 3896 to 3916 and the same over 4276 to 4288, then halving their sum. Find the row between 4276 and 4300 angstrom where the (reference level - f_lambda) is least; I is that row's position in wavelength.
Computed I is 4282 angstrom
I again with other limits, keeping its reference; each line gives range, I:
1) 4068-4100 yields 4070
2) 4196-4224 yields 4214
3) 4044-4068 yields 4054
